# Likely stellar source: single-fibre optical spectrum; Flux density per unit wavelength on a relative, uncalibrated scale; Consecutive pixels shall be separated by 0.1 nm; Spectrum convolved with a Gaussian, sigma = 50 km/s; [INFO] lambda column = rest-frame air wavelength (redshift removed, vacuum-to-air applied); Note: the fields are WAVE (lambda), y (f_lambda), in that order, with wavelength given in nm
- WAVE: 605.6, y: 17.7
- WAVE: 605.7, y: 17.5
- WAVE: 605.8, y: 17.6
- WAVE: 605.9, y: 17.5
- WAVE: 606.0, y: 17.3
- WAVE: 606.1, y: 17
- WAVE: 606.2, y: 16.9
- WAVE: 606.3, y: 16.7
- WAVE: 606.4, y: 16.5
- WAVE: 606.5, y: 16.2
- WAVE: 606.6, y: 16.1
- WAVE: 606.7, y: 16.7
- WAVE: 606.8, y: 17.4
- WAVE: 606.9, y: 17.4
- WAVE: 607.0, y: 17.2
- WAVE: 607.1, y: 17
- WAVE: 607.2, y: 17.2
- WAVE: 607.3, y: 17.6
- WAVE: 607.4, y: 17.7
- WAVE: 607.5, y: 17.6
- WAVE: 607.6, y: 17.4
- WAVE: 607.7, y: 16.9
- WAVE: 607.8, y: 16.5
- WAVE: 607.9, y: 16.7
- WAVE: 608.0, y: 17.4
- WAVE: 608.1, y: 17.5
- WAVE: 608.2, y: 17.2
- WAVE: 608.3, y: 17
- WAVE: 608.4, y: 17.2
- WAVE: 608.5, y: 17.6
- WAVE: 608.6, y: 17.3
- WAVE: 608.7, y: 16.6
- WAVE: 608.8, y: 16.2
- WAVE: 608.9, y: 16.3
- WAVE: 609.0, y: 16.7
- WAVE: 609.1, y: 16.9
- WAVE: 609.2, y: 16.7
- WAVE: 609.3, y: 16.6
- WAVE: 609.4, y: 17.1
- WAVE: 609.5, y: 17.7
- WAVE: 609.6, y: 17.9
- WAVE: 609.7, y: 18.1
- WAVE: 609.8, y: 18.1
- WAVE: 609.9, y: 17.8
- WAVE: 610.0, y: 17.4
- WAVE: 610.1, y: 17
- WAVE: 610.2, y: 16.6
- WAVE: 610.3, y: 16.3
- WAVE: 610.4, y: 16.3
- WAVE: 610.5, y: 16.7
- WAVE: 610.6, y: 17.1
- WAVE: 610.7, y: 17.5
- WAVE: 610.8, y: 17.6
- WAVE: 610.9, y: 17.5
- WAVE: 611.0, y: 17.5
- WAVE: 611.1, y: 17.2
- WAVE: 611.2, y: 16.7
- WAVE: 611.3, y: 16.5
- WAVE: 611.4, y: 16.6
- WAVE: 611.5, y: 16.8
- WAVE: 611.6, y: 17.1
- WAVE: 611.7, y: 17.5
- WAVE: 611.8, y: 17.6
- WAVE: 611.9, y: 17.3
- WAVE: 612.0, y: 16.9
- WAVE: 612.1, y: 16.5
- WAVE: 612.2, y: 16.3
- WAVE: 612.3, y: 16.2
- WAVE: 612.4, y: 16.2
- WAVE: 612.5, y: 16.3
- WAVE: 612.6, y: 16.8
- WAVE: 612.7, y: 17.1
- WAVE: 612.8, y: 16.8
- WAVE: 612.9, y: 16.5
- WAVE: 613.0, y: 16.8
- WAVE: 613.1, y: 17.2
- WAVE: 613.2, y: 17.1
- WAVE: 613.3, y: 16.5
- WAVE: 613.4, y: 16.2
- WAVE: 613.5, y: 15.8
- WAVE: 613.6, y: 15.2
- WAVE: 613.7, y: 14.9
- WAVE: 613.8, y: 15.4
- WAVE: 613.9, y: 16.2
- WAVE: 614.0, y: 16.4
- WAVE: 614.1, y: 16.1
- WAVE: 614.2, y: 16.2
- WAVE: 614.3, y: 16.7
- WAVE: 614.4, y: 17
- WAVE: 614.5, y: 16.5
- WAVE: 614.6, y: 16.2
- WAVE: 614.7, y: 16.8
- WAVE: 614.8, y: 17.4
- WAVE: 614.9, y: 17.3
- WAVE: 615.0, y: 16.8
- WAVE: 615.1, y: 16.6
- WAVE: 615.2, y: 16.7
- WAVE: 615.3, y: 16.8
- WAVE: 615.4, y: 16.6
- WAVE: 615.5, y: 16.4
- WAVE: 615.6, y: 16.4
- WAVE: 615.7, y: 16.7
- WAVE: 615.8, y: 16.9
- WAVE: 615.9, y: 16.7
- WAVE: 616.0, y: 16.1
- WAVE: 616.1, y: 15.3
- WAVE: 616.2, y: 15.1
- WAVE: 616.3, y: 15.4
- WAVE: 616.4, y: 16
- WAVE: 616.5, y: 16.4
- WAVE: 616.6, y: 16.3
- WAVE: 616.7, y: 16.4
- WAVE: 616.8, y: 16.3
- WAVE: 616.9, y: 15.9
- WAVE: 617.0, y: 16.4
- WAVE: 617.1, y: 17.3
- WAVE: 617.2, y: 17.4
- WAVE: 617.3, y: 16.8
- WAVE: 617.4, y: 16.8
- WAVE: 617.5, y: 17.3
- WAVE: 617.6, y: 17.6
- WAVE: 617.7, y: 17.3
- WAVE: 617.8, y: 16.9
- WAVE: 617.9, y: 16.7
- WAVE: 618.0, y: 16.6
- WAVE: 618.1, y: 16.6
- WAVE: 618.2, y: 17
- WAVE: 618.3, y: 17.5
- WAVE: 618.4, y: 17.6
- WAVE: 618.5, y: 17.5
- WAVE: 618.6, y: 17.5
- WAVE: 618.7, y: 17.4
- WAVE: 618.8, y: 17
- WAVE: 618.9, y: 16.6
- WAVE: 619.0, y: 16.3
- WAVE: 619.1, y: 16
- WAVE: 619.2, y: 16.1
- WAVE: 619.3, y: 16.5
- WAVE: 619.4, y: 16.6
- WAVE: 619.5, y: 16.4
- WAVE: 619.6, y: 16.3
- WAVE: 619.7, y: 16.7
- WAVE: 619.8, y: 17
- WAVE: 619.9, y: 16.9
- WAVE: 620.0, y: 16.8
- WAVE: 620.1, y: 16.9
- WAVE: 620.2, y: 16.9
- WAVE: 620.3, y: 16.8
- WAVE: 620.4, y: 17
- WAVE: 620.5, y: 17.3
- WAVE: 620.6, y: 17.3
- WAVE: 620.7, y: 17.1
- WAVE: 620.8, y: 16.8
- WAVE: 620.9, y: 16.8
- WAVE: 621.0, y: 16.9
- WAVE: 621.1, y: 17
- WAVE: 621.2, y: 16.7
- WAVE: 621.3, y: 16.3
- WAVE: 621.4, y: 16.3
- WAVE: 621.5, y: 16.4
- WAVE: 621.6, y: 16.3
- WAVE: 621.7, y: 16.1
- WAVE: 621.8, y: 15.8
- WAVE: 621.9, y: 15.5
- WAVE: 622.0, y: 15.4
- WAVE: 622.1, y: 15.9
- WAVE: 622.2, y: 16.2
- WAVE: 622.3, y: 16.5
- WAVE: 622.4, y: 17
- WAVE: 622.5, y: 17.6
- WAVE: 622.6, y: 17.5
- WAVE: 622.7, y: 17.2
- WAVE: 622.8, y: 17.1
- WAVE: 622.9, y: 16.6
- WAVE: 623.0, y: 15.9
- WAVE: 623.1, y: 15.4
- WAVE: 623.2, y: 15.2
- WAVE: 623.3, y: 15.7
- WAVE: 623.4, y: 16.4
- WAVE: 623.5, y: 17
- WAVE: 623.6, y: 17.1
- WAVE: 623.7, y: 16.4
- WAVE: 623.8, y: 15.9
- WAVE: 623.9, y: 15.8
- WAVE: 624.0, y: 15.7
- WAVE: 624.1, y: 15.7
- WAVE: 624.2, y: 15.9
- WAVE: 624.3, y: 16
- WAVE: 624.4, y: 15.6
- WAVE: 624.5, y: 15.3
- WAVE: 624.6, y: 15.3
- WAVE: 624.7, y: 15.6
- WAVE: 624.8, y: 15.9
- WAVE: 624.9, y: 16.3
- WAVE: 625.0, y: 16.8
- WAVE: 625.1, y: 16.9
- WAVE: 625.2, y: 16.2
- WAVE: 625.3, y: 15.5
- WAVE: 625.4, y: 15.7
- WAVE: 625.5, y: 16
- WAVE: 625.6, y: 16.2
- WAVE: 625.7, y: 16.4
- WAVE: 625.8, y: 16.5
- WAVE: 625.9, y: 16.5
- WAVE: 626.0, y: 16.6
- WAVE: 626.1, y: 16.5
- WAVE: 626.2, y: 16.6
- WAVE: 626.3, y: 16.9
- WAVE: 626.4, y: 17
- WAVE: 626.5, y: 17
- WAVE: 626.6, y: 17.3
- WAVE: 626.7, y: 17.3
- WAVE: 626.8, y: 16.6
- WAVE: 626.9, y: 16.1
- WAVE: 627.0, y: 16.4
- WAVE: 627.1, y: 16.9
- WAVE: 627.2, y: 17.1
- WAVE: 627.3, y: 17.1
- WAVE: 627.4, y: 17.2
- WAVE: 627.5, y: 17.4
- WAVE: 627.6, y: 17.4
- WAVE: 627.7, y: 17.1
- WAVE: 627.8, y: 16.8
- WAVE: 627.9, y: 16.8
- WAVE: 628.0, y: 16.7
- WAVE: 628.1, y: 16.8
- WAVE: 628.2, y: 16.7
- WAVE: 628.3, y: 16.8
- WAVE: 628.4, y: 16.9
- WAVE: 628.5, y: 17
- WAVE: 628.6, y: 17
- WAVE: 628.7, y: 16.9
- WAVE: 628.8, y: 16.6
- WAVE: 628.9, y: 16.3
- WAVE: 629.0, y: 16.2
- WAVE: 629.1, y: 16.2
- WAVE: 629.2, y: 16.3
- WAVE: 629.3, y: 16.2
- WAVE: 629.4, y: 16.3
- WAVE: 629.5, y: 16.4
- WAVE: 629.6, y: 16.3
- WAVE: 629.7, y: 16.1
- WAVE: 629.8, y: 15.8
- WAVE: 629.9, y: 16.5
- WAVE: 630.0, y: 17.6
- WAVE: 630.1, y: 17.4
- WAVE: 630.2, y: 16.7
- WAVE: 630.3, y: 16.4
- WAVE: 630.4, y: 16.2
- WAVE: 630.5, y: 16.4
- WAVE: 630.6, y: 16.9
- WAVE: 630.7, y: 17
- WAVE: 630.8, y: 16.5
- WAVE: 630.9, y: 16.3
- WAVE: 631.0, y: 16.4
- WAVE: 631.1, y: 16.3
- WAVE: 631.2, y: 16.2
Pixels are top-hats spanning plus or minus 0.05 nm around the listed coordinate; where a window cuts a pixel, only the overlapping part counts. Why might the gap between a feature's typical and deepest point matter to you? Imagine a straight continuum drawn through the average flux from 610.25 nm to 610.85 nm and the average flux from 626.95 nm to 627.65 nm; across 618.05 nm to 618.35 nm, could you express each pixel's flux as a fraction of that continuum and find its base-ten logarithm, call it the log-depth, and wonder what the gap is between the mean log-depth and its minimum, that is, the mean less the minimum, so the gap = 0.011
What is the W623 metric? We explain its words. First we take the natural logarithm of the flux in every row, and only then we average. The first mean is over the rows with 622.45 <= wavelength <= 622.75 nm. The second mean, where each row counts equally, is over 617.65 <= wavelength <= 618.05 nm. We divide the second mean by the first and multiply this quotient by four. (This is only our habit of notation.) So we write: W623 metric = 3.95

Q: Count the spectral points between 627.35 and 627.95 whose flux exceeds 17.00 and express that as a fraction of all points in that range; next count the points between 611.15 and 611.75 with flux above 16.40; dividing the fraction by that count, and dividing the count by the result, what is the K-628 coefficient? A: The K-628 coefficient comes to 54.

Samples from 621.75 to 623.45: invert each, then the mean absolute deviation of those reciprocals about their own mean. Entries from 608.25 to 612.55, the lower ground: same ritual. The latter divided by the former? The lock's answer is 0.7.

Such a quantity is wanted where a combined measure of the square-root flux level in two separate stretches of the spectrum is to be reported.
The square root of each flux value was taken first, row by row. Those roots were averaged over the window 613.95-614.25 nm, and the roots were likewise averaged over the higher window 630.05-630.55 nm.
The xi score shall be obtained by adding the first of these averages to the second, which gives 8.11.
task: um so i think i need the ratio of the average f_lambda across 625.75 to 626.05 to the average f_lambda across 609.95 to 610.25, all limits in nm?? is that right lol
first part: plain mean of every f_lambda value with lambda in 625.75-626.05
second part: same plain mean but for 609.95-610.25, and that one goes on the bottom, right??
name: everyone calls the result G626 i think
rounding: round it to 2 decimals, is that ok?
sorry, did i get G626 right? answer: 0.97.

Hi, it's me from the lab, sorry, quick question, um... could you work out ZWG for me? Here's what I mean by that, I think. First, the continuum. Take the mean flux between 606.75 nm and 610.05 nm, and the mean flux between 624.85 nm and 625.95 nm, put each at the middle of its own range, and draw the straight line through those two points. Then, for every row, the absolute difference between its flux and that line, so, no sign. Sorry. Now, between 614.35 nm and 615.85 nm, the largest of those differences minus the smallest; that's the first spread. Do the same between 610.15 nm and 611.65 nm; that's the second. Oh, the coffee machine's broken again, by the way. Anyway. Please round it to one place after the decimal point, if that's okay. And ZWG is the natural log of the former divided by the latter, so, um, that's -0.2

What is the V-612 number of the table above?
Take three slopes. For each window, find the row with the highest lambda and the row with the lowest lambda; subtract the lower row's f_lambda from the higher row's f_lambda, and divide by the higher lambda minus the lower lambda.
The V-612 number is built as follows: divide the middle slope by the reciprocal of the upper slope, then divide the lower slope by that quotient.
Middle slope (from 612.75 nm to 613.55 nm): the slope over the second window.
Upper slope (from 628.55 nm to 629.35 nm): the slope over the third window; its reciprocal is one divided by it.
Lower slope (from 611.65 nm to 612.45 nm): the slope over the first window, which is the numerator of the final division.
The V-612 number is -1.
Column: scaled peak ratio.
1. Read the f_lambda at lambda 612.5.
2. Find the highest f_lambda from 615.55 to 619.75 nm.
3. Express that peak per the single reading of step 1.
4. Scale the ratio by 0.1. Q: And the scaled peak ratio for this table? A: 0.108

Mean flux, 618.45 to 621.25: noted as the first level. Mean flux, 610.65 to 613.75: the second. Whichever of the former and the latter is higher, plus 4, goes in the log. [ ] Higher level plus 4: 20.8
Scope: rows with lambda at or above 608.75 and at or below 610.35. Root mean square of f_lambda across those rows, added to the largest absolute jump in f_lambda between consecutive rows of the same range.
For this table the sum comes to 17.70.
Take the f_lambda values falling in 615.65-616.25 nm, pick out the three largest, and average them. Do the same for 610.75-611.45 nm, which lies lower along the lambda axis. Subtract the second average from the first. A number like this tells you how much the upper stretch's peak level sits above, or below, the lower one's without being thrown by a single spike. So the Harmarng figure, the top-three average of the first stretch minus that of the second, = -0.77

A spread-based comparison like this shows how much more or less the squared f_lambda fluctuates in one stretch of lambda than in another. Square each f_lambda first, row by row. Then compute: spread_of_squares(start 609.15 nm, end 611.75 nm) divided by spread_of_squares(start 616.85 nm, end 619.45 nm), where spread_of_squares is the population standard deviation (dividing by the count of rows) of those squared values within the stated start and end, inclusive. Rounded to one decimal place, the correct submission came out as 1.1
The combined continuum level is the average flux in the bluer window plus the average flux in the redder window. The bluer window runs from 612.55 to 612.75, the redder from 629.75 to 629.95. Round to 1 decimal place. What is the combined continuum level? 33.1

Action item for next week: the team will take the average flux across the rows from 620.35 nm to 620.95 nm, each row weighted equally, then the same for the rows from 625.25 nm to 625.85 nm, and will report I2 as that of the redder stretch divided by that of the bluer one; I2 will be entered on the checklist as 0.94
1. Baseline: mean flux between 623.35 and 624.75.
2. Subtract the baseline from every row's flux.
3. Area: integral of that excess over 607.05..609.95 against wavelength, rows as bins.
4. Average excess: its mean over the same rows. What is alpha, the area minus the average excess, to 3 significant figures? 2.30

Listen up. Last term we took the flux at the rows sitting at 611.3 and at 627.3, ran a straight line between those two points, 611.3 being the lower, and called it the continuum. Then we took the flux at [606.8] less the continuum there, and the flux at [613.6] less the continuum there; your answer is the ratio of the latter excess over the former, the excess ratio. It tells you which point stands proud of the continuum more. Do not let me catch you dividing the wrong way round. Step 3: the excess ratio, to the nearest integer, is -1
